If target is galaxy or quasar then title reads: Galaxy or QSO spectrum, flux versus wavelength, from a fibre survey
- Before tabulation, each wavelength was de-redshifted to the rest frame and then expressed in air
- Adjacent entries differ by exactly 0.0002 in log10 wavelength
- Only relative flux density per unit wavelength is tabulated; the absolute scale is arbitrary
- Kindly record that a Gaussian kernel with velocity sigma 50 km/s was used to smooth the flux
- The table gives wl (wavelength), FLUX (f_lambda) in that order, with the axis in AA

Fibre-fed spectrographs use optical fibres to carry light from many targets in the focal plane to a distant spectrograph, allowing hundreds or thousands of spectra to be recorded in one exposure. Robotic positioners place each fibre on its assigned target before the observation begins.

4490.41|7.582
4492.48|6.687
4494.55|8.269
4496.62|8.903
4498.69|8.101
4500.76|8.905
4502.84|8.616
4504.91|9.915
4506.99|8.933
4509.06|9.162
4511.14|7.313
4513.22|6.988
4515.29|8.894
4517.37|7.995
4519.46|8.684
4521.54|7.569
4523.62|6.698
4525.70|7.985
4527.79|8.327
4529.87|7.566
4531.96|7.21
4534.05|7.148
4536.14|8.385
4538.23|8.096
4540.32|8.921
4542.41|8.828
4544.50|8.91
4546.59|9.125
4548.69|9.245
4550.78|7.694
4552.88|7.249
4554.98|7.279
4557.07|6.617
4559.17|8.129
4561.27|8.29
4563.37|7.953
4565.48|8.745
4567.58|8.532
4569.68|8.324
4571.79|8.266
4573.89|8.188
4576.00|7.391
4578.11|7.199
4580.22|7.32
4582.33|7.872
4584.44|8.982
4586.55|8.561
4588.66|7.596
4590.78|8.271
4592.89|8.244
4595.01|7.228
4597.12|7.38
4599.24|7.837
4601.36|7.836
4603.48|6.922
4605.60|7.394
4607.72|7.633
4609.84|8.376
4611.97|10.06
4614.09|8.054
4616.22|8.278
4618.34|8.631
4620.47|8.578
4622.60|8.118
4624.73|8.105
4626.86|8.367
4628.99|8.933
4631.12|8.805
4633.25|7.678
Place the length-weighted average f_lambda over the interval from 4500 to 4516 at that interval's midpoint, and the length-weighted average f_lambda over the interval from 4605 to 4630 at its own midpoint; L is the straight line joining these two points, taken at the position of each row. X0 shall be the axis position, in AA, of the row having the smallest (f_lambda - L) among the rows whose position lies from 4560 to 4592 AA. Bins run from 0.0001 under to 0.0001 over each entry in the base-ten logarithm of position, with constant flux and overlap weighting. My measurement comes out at 4578.11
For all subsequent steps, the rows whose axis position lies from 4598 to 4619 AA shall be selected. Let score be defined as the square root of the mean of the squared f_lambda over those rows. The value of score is 8.14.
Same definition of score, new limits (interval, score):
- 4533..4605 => 8.05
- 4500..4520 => 8.58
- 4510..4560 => 7.99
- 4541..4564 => 8.16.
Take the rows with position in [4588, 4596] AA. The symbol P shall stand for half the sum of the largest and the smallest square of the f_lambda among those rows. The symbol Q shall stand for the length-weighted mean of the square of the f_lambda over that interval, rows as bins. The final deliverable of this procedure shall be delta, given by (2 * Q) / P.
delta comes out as 2.05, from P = 60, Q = 62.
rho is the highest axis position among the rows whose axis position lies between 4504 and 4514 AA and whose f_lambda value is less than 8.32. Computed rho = 4513.22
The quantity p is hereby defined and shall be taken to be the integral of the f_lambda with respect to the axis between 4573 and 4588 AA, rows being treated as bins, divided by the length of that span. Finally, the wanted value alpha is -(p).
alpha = -7.9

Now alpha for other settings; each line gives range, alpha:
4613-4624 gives -8.3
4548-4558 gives -7.6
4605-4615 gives -8.4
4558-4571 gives -8.3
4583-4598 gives -8.0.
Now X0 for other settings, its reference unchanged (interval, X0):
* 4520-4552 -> 4523.62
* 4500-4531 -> 4523.62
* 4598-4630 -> 4603.48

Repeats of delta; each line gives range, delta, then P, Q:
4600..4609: 2.05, 55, 56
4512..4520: 2.06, 64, 66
